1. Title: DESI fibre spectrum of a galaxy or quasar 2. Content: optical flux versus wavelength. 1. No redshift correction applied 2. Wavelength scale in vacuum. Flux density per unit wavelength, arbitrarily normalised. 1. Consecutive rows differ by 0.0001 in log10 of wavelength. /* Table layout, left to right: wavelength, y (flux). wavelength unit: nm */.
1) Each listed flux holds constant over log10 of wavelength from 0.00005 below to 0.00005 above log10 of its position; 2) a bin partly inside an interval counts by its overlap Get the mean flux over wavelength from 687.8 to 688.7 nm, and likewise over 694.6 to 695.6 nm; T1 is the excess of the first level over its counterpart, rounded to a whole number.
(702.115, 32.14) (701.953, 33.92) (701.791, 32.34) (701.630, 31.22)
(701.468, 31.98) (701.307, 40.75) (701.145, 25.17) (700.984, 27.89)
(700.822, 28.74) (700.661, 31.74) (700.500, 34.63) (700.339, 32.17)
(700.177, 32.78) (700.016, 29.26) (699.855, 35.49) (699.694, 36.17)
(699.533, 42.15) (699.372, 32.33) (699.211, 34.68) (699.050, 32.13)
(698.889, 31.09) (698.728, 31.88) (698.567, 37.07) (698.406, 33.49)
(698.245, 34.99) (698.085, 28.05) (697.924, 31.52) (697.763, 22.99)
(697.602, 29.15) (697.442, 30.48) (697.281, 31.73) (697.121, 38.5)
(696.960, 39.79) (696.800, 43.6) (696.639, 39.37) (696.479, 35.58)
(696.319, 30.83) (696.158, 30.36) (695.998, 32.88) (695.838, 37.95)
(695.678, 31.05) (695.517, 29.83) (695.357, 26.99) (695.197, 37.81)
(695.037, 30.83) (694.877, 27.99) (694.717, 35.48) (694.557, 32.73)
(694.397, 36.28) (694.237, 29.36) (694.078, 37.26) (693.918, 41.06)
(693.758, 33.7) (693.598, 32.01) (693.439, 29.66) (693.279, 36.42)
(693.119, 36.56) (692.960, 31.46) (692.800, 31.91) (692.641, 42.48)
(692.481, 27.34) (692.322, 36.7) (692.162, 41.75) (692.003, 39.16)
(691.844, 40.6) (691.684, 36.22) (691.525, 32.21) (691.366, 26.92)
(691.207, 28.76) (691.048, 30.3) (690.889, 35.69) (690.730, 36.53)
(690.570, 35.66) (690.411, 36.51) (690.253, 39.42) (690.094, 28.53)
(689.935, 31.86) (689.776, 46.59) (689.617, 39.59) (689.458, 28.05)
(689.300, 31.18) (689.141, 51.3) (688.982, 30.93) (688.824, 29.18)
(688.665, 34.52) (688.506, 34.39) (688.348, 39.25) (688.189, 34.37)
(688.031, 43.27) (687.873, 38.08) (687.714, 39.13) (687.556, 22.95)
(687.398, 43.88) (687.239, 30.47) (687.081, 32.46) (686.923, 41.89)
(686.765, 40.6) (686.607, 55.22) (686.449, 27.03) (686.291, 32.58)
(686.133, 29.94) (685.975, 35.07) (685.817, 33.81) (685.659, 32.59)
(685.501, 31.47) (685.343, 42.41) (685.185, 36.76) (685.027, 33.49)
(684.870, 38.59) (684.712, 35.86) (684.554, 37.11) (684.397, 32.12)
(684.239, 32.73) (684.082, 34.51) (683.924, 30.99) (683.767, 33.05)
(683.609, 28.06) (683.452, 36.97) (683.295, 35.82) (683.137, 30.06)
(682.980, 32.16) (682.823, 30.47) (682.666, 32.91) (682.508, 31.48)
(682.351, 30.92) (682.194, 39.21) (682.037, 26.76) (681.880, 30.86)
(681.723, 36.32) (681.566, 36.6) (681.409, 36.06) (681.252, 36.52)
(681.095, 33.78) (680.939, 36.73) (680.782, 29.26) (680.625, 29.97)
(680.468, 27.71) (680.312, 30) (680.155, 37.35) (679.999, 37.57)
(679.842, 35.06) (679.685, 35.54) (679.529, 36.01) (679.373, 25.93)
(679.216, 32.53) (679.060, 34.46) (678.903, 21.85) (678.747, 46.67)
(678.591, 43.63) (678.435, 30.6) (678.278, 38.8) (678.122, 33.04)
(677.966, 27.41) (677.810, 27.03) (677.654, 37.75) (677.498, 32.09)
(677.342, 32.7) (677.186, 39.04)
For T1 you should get 6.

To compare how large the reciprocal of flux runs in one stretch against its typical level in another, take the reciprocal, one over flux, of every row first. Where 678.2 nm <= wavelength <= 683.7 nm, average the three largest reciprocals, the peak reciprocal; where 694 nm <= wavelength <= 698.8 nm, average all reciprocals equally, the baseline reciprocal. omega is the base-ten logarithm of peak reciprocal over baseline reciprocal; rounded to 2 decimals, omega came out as 0.12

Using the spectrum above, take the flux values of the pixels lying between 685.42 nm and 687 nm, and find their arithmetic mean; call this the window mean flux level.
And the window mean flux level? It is 36.0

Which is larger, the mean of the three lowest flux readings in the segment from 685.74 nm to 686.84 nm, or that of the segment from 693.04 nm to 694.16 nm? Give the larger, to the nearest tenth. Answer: 31.8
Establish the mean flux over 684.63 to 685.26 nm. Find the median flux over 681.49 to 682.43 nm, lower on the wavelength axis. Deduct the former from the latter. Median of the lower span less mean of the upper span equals -3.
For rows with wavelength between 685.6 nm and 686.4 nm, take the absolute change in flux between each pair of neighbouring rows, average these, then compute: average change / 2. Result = 1.3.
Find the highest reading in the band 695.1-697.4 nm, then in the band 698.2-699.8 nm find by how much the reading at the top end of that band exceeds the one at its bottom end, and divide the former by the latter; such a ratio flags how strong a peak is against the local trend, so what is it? 37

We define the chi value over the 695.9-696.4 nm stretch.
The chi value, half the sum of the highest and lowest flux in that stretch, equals 31.6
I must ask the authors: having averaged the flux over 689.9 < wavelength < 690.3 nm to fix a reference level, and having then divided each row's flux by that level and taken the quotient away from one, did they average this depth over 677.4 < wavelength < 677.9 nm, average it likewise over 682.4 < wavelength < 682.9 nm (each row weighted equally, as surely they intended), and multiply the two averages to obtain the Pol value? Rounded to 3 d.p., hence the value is 0.001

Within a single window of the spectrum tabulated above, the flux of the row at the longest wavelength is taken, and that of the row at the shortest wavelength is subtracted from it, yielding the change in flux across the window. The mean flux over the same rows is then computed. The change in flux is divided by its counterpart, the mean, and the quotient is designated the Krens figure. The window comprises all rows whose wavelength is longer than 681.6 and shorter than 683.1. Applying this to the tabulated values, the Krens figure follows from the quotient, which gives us -0.13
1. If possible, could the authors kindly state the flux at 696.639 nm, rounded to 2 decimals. 39.37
